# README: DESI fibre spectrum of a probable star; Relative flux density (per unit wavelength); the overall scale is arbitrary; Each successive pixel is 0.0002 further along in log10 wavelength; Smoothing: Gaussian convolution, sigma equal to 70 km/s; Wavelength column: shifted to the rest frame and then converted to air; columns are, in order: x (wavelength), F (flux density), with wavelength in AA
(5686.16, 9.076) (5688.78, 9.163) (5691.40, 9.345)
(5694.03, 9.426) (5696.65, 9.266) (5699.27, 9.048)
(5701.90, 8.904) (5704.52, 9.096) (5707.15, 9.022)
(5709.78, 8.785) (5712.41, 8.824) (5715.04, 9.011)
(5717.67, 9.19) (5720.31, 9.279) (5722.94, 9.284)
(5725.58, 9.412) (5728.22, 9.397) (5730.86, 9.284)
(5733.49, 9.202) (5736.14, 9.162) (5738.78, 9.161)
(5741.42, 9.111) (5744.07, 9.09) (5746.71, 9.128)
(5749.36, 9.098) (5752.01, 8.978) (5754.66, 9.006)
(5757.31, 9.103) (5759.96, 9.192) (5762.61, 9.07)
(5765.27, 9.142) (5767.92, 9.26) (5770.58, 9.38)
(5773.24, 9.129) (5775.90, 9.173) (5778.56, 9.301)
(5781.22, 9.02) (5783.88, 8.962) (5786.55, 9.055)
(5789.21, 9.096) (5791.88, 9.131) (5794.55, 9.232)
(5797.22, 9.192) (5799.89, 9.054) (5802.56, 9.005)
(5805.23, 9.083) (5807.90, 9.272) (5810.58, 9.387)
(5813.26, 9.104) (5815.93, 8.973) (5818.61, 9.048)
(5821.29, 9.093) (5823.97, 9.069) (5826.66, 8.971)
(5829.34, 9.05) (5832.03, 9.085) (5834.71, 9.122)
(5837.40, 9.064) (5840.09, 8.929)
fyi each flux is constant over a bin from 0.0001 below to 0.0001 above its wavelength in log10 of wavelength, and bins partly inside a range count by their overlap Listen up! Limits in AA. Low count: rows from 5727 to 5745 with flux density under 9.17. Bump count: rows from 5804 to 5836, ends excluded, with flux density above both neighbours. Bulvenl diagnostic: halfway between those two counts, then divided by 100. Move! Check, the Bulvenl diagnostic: 0.030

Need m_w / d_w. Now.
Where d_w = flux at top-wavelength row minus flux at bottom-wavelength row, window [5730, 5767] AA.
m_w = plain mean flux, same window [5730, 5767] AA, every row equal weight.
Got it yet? -64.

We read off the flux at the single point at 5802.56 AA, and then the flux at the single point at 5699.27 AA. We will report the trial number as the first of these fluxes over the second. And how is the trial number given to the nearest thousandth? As 0.995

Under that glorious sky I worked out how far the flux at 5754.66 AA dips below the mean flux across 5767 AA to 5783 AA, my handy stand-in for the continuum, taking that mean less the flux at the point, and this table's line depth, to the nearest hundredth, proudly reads 0.20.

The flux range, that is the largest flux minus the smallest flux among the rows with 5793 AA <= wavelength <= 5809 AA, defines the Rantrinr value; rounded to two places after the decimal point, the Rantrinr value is 0.27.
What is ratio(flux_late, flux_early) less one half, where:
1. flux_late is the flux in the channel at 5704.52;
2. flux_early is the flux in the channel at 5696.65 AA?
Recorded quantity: 0.482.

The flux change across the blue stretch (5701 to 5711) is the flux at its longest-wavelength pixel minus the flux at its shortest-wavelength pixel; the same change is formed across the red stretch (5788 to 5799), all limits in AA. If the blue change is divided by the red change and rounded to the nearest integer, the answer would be -1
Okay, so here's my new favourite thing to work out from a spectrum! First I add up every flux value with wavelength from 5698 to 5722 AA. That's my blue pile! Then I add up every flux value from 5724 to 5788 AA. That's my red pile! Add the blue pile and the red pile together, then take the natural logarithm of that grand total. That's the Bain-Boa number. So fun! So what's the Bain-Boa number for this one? 5.71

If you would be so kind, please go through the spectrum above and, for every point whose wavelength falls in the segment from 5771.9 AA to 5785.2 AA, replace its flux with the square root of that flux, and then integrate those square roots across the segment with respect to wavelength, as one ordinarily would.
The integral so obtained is 40.2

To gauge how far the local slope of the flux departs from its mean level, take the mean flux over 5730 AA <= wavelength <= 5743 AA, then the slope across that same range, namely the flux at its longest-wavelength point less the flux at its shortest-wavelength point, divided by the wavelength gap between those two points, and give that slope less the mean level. -9.20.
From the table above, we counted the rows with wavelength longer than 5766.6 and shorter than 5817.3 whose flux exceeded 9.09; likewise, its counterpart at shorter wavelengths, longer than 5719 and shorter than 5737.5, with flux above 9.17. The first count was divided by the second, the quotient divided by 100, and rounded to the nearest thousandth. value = 0.020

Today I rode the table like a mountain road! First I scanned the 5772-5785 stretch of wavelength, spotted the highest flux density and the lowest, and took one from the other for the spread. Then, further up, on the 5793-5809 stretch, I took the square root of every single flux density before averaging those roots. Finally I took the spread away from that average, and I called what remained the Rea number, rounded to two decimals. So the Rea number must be 2.68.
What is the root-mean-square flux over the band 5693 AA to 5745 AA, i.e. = 9.15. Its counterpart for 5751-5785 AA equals 9.13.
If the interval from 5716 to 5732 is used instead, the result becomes 9.31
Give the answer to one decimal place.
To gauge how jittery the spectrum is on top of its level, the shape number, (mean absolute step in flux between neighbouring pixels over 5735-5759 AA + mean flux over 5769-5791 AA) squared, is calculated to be 84.4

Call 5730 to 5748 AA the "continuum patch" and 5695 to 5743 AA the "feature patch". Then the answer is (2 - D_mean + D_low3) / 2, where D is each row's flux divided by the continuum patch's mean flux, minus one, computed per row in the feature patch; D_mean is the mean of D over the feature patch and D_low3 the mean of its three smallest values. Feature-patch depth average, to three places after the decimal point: 0.984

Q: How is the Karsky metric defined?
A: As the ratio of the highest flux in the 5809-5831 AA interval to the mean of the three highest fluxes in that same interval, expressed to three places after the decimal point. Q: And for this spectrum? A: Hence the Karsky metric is 1.021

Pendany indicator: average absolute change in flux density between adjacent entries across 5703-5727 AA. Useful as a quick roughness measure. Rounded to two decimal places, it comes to 0.12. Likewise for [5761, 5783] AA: 0.14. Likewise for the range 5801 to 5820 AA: 0.15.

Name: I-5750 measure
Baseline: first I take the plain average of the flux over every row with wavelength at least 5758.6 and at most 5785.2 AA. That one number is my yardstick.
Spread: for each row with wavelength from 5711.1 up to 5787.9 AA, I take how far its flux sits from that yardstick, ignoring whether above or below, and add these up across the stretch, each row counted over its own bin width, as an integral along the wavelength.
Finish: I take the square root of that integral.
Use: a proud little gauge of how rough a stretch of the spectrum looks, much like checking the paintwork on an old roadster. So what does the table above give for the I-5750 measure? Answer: 2.9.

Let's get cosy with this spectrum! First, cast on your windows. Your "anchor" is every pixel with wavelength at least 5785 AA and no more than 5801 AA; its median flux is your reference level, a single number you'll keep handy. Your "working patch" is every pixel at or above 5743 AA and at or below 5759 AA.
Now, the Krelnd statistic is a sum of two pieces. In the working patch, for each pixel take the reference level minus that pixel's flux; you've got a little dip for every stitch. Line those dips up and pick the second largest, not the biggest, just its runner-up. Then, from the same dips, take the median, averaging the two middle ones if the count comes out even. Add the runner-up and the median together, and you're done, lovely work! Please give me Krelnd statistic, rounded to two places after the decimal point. 0.13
